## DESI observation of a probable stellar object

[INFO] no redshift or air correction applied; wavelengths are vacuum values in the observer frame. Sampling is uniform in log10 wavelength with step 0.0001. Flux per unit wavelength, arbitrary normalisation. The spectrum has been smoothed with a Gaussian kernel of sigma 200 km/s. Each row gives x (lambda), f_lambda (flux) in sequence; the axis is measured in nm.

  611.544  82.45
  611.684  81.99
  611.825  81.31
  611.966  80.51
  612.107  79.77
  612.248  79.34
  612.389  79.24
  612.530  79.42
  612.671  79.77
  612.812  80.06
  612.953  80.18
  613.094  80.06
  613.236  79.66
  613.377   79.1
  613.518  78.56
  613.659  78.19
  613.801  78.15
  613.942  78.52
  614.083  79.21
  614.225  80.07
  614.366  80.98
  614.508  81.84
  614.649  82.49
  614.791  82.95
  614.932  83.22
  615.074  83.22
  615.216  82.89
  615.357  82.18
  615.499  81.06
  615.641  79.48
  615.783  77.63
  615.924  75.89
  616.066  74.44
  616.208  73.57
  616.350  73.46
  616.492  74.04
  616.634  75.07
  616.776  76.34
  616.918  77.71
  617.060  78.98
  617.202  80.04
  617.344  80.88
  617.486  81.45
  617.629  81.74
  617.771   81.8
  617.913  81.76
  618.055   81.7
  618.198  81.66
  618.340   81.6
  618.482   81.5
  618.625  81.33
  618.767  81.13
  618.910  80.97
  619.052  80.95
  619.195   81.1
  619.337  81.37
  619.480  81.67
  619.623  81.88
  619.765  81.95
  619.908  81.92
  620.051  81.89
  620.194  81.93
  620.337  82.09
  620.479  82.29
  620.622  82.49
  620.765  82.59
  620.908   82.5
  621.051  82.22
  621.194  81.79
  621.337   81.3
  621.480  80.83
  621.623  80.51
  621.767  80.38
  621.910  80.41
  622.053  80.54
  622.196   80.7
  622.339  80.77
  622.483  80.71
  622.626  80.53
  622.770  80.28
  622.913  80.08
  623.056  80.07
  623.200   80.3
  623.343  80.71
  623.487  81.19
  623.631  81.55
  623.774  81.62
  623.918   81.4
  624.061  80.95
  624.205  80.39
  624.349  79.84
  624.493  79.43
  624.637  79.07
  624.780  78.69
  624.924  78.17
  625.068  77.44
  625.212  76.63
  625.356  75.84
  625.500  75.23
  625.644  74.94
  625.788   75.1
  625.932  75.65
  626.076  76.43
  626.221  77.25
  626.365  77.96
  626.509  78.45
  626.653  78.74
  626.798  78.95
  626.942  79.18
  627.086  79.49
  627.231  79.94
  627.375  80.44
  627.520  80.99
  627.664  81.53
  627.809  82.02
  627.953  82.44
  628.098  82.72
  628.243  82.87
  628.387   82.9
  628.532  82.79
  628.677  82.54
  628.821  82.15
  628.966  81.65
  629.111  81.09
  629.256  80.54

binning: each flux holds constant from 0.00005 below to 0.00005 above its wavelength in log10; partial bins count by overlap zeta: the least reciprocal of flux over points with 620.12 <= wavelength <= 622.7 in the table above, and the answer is 0.0121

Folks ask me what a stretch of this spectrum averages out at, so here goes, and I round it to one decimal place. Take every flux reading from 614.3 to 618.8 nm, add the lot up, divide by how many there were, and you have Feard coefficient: 79.8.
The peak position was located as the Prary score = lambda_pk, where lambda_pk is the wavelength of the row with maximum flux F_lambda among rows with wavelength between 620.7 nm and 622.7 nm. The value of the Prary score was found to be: 620.765 nm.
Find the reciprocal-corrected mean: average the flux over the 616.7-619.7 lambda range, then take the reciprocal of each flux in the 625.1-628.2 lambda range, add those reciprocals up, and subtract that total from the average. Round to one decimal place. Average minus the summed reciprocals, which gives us 80.6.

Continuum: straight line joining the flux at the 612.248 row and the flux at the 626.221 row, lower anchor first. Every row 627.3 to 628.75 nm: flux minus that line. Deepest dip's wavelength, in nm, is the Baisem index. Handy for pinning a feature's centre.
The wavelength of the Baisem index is 627.375 nm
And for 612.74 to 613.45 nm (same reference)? 613.377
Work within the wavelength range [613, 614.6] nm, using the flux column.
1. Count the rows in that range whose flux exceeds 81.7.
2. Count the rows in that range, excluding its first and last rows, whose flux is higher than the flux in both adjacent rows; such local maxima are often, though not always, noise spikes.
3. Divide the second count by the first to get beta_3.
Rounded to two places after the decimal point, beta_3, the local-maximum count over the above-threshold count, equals 0.00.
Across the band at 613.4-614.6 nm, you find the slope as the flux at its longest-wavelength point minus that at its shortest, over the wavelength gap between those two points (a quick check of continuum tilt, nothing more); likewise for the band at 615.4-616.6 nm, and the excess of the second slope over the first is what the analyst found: -10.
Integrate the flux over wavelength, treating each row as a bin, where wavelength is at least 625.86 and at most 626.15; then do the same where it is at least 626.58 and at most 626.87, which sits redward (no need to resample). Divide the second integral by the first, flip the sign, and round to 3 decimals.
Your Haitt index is -1.038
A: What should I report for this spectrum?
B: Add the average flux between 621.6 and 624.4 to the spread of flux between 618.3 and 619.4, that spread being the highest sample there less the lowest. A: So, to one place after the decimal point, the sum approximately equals 81.3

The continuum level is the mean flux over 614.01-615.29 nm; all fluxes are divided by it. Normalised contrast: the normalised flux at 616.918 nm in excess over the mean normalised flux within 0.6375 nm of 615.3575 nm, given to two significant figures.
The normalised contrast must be -0.040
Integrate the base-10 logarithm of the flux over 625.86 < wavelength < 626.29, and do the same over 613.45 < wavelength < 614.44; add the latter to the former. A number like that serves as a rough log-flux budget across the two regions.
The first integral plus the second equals 2.69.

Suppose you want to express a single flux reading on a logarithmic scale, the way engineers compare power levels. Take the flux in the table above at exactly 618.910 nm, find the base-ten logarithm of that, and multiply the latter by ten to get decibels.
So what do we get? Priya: 19.08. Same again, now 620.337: 19.14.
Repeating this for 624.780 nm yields 18.96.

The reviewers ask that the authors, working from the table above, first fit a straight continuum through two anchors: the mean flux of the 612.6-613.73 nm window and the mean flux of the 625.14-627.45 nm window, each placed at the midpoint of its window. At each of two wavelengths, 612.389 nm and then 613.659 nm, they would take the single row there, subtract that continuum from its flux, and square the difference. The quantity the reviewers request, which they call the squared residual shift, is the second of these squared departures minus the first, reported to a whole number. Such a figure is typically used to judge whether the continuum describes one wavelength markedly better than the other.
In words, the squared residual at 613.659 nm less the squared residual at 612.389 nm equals 1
